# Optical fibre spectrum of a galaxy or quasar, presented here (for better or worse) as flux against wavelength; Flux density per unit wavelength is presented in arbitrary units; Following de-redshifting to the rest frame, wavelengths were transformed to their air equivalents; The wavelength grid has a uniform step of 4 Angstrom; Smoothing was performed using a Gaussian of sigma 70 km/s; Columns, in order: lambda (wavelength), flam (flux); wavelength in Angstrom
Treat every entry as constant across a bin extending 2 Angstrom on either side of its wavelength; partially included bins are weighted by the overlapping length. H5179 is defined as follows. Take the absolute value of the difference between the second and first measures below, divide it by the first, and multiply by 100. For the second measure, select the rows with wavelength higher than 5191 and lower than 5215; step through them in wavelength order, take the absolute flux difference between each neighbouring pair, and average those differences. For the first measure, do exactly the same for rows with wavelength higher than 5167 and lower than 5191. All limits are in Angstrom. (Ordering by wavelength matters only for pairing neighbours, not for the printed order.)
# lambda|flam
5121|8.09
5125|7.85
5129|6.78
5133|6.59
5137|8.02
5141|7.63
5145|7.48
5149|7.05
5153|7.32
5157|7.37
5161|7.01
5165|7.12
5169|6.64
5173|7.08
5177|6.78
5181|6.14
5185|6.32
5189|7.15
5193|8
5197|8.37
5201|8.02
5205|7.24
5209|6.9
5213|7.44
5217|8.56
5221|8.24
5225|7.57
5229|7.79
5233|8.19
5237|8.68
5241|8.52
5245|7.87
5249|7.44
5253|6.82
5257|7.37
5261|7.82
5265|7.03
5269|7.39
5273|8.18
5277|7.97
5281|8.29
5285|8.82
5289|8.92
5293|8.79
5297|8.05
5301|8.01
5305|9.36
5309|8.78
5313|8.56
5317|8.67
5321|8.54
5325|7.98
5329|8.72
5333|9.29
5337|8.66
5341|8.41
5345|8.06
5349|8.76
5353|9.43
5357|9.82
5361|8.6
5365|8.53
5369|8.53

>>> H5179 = 0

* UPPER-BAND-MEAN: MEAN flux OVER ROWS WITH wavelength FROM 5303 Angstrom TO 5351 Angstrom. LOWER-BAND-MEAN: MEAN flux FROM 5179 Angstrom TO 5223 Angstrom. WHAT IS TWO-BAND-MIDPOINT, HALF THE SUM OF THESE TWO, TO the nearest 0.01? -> 8.07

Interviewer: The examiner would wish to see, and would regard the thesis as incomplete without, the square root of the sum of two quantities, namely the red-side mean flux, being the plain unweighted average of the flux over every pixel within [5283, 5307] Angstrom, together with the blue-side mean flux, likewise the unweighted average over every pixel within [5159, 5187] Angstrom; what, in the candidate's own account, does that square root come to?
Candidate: 3.92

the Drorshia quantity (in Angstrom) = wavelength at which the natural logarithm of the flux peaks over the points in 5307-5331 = 5309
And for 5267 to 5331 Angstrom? 5305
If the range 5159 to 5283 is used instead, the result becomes 5237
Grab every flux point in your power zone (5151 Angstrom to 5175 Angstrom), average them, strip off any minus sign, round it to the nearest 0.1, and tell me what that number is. 7.1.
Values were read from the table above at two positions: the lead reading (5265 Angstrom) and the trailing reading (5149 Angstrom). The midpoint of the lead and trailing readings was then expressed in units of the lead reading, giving 1.00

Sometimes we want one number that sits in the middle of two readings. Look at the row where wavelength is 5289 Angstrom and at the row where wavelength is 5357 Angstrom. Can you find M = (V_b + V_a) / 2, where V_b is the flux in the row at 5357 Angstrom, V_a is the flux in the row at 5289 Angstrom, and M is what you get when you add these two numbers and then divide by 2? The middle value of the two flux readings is 9.37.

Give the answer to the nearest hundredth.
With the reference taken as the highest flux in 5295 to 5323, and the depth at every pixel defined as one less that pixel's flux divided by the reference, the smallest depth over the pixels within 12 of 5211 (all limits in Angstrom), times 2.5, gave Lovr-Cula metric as 0.21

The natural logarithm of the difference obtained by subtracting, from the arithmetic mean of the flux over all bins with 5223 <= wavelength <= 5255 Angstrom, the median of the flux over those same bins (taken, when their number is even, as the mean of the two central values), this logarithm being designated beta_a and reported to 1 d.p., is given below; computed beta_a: -3.5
